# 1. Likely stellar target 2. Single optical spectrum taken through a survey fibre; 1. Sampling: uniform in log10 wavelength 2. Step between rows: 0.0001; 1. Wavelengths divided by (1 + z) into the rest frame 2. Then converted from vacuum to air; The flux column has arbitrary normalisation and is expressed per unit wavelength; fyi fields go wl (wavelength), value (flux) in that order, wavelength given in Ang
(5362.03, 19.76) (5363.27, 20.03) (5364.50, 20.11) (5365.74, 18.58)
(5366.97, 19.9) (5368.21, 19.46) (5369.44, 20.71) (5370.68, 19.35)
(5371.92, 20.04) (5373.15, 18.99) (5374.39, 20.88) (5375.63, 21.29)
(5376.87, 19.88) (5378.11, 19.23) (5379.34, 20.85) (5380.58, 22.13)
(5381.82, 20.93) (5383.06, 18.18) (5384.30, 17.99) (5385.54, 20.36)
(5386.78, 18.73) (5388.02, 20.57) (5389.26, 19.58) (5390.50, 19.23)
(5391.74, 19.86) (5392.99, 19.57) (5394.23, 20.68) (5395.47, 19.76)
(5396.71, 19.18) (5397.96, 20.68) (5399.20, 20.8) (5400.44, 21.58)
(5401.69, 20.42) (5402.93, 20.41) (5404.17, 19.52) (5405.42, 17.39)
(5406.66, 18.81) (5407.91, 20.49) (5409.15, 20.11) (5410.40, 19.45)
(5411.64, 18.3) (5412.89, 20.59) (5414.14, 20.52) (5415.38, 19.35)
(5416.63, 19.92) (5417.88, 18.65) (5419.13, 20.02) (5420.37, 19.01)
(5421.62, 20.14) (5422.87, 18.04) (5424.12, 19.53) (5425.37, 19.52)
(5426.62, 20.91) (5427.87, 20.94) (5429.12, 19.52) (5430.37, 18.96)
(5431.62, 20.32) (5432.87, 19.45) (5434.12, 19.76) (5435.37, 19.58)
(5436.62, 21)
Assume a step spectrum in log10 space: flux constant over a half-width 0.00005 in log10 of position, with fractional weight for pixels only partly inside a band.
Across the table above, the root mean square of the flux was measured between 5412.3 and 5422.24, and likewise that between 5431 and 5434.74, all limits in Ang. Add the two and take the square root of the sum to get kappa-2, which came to 6.30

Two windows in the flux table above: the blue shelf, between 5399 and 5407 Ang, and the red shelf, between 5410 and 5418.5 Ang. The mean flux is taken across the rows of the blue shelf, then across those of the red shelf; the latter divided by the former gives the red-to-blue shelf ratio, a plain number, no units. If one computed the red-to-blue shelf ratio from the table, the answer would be 0.98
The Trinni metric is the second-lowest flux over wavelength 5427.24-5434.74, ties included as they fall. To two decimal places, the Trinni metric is 19.45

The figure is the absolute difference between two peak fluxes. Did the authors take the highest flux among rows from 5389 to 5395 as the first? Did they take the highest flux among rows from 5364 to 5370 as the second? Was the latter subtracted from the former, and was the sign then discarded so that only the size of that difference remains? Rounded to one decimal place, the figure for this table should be 0.0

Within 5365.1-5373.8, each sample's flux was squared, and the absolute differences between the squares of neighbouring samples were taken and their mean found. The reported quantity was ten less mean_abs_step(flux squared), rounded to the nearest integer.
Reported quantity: -30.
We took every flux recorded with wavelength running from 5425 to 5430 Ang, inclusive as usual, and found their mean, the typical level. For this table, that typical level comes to 20.2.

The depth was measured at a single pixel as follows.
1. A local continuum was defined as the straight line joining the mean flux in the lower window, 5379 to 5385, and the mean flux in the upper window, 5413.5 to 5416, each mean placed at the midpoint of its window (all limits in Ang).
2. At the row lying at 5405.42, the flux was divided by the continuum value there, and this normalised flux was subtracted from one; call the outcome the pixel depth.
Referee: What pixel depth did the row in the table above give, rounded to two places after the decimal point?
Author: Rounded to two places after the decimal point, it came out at 0.13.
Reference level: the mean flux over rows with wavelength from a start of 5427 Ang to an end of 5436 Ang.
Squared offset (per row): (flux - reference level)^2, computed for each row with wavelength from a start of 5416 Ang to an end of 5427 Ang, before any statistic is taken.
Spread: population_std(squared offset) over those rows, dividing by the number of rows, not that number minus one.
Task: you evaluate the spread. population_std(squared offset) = 1.0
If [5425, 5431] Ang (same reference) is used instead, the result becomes 0.5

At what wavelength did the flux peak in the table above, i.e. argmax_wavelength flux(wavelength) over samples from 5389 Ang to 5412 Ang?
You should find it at 5400.44 Ang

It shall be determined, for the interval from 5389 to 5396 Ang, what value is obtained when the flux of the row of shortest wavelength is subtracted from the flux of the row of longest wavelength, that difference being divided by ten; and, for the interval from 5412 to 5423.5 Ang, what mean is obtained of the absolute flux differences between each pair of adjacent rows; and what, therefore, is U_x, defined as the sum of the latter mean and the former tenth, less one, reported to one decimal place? 0.1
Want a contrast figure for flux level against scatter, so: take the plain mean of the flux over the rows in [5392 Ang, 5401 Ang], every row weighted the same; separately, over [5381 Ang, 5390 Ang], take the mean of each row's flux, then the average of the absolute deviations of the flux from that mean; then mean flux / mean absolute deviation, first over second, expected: 20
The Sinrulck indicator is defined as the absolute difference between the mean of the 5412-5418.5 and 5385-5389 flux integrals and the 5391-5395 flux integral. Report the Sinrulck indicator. 24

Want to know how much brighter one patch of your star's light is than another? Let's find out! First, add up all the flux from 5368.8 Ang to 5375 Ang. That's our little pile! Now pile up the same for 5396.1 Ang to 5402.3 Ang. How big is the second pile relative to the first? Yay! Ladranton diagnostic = 1.03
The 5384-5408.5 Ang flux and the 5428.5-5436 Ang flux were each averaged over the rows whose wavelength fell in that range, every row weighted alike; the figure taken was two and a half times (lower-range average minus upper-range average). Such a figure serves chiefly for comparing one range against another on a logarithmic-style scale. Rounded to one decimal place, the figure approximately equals 0.5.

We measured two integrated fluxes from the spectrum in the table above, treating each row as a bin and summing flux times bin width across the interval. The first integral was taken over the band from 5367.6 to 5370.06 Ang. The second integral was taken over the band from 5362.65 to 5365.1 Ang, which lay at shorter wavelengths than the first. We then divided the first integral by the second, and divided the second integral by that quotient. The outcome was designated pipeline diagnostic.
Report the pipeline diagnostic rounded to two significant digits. 49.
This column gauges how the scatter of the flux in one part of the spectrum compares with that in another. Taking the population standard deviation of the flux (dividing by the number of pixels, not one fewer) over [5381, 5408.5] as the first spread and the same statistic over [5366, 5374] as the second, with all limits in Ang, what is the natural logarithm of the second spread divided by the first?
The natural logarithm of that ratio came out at -0.6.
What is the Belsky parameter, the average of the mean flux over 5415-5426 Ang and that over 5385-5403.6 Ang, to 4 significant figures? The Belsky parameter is 19.72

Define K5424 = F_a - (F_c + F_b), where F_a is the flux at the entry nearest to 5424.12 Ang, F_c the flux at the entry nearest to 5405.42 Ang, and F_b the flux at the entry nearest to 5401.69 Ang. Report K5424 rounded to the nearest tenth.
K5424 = -18.3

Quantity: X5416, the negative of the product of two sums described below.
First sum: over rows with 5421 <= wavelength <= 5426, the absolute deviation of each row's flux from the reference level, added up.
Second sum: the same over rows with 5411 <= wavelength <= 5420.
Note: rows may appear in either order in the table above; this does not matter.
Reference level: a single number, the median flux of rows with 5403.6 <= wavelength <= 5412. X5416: -12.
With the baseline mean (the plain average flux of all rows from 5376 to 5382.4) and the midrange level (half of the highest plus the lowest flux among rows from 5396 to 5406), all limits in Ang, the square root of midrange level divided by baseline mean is 0.972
